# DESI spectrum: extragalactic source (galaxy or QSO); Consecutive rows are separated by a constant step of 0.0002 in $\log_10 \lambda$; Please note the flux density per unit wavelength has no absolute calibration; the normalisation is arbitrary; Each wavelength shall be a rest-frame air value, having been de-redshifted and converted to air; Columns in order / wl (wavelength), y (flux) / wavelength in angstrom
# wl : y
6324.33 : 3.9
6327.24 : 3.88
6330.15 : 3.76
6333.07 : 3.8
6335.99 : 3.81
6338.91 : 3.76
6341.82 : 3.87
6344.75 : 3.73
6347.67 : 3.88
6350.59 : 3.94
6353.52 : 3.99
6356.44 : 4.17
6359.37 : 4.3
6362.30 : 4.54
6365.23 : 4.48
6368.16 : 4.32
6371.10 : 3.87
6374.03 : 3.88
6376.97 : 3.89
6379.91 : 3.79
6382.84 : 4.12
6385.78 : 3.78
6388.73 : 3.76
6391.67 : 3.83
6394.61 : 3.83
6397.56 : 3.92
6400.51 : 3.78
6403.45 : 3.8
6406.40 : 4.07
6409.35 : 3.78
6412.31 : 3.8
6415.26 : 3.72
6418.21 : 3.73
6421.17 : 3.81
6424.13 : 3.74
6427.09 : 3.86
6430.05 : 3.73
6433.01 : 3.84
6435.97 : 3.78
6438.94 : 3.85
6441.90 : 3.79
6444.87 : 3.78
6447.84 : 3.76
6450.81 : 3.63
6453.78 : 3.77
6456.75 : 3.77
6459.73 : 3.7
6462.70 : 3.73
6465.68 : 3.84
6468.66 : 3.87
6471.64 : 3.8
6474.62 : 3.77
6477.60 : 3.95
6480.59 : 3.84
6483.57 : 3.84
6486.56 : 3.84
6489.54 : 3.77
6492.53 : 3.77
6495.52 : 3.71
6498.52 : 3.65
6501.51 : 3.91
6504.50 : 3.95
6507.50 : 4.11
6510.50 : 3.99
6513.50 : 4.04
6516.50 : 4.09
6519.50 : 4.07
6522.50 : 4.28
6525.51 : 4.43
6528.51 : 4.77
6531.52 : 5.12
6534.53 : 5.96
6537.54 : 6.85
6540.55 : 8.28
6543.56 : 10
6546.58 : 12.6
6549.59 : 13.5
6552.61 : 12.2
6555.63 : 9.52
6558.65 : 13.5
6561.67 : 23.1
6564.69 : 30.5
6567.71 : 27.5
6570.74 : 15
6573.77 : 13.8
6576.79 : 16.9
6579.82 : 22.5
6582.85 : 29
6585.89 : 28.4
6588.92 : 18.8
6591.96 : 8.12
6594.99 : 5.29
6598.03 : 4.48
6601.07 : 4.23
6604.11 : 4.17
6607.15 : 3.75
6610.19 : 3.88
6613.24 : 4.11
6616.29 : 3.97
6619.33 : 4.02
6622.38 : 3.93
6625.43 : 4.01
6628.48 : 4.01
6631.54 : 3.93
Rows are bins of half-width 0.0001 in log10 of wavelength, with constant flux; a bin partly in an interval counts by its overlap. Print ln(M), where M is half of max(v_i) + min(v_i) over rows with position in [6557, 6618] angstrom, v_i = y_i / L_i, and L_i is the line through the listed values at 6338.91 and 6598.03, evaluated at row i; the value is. 1.4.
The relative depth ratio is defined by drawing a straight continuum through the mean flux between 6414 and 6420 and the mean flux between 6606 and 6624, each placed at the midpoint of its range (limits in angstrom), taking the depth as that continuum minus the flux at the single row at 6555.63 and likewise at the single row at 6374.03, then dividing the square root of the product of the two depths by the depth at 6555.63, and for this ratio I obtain -0.19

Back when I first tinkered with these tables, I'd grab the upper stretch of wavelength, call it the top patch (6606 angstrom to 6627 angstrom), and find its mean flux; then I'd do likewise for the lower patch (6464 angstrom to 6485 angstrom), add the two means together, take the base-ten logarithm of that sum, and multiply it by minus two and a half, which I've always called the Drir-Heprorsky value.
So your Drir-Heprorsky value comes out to -2.2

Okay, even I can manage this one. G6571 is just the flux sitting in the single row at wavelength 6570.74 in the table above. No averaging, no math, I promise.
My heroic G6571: 15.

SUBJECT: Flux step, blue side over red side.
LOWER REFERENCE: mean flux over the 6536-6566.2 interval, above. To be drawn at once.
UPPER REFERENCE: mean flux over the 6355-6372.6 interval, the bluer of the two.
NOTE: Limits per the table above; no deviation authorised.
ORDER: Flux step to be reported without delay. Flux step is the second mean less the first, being -10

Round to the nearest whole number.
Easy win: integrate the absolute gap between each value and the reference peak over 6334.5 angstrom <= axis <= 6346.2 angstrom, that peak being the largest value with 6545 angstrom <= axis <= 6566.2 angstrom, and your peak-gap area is 312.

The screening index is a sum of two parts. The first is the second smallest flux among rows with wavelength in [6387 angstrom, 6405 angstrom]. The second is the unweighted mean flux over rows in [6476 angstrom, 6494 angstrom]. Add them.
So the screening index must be 7.6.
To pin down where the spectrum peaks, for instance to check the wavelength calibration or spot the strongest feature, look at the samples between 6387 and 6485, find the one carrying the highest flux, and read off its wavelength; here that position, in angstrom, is 6406.40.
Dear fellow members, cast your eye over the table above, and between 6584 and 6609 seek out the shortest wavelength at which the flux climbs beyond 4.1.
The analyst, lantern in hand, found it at 6585.89 angstrom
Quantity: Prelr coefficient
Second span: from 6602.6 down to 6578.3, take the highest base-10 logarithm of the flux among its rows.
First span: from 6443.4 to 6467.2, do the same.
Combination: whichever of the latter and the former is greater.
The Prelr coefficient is 1.46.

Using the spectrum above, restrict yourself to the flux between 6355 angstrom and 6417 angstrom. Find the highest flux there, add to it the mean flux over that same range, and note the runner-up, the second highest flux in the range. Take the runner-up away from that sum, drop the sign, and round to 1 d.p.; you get 4.0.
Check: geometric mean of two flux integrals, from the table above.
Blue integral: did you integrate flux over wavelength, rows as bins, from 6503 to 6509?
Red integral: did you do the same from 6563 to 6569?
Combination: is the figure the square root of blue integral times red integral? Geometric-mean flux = 65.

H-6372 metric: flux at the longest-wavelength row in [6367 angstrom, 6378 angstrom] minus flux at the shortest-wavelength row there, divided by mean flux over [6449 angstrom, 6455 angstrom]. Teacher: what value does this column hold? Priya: -0.12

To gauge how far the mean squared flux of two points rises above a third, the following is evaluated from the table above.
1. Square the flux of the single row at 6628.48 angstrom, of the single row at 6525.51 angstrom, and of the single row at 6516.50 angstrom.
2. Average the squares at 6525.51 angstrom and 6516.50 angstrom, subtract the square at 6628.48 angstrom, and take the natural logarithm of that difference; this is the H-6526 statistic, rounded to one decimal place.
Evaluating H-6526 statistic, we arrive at 0.7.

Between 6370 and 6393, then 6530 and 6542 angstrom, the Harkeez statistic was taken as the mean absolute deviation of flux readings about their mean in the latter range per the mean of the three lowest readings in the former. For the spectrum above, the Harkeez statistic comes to 0.3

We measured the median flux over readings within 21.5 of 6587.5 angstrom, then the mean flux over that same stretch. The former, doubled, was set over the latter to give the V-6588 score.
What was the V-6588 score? 2.00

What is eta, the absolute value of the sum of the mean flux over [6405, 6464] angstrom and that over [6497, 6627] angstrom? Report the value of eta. 14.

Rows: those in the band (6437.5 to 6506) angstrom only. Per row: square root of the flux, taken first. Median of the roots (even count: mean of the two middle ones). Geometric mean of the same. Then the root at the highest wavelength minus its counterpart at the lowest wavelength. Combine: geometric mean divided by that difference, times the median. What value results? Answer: 150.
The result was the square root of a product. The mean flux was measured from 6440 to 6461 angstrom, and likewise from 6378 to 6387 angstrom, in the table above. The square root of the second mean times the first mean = 3.8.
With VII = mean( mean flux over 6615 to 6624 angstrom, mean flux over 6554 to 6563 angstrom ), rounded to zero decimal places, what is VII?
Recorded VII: 10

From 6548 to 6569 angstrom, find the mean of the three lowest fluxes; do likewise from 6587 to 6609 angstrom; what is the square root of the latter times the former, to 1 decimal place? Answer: 6.9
